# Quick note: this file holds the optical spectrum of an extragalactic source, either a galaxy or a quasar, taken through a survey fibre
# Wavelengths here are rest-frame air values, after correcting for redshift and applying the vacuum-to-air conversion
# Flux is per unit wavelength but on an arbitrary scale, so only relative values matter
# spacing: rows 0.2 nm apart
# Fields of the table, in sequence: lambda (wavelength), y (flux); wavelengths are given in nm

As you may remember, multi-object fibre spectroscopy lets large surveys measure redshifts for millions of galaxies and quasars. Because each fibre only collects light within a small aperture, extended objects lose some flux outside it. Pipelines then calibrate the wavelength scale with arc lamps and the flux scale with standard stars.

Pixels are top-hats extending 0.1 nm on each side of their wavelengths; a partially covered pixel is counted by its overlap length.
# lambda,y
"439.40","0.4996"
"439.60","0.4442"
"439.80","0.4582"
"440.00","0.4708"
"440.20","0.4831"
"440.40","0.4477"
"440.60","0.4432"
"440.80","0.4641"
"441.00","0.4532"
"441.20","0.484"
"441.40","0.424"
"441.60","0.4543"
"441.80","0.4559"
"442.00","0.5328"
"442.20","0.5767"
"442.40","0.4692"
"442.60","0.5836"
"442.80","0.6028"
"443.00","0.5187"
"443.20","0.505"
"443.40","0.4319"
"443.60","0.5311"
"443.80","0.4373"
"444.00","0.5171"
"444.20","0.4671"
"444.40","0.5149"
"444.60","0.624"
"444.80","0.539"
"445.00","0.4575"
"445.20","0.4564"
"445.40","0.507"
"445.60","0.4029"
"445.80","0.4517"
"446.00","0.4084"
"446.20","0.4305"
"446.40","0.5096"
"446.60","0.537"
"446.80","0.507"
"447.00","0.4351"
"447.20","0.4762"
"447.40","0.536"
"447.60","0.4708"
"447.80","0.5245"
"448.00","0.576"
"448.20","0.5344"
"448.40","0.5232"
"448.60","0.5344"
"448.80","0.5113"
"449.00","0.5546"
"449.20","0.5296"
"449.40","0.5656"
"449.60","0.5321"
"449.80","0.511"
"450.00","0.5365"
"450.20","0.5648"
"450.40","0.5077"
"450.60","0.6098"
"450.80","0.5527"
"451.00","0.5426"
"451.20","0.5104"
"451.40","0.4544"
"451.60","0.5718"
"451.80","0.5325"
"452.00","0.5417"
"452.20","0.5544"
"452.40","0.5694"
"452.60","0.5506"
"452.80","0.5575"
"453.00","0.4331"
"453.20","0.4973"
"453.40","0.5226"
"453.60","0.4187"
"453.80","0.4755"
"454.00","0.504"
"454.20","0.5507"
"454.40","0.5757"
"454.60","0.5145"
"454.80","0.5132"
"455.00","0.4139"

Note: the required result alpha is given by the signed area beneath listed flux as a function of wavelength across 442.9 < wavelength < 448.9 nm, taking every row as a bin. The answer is 3.0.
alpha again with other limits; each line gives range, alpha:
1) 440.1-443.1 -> 1.5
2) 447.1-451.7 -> 2.4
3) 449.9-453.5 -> 1.9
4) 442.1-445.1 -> 1.6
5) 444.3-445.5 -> 0.6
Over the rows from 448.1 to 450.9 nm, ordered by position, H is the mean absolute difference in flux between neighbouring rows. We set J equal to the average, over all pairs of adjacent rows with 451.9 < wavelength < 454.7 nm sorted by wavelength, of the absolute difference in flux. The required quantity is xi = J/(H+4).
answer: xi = 0.0112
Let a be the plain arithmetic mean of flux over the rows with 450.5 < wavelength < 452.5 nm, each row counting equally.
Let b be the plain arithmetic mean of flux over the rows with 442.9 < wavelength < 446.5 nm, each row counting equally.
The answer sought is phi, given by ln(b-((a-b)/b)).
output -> -1.0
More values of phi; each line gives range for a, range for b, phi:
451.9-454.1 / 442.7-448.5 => -0.8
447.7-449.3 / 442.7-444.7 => -0.7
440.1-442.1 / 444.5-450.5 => -0.5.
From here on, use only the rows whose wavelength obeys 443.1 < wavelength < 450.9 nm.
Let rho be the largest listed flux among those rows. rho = 0.624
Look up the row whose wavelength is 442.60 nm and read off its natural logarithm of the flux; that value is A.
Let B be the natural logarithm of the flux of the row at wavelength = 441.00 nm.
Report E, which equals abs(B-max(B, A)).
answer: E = 0.25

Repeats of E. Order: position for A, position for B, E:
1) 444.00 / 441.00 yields 0.13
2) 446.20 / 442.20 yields 0.00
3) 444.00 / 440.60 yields 0.15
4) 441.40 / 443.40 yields 0.00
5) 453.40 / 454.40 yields 0.00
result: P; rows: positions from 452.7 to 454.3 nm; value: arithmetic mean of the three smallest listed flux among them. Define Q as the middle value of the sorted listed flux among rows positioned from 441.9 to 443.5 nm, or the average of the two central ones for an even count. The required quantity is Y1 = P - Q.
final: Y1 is -0.08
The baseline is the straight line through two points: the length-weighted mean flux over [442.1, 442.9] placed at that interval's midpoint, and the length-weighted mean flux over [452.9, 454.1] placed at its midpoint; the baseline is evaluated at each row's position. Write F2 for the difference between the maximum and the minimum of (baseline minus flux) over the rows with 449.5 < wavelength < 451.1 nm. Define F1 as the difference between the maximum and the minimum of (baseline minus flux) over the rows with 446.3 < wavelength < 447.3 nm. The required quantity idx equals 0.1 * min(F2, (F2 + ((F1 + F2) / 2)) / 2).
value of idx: 0.010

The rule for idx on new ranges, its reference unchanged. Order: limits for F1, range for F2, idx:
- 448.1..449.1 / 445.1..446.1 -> 0.009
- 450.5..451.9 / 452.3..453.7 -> 0.014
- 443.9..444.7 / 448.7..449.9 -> 0.006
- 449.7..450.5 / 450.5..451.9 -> 0.013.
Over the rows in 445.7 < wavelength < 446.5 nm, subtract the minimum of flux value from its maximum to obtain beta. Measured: 0.101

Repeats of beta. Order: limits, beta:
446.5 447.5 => 0.102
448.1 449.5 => 0.054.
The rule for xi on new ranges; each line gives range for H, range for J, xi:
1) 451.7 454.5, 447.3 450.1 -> 0.0084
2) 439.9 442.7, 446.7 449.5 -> 0.0102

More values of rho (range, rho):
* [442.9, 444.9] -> 0.624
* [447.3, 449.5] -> 0.576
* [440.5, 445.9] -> 0.624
